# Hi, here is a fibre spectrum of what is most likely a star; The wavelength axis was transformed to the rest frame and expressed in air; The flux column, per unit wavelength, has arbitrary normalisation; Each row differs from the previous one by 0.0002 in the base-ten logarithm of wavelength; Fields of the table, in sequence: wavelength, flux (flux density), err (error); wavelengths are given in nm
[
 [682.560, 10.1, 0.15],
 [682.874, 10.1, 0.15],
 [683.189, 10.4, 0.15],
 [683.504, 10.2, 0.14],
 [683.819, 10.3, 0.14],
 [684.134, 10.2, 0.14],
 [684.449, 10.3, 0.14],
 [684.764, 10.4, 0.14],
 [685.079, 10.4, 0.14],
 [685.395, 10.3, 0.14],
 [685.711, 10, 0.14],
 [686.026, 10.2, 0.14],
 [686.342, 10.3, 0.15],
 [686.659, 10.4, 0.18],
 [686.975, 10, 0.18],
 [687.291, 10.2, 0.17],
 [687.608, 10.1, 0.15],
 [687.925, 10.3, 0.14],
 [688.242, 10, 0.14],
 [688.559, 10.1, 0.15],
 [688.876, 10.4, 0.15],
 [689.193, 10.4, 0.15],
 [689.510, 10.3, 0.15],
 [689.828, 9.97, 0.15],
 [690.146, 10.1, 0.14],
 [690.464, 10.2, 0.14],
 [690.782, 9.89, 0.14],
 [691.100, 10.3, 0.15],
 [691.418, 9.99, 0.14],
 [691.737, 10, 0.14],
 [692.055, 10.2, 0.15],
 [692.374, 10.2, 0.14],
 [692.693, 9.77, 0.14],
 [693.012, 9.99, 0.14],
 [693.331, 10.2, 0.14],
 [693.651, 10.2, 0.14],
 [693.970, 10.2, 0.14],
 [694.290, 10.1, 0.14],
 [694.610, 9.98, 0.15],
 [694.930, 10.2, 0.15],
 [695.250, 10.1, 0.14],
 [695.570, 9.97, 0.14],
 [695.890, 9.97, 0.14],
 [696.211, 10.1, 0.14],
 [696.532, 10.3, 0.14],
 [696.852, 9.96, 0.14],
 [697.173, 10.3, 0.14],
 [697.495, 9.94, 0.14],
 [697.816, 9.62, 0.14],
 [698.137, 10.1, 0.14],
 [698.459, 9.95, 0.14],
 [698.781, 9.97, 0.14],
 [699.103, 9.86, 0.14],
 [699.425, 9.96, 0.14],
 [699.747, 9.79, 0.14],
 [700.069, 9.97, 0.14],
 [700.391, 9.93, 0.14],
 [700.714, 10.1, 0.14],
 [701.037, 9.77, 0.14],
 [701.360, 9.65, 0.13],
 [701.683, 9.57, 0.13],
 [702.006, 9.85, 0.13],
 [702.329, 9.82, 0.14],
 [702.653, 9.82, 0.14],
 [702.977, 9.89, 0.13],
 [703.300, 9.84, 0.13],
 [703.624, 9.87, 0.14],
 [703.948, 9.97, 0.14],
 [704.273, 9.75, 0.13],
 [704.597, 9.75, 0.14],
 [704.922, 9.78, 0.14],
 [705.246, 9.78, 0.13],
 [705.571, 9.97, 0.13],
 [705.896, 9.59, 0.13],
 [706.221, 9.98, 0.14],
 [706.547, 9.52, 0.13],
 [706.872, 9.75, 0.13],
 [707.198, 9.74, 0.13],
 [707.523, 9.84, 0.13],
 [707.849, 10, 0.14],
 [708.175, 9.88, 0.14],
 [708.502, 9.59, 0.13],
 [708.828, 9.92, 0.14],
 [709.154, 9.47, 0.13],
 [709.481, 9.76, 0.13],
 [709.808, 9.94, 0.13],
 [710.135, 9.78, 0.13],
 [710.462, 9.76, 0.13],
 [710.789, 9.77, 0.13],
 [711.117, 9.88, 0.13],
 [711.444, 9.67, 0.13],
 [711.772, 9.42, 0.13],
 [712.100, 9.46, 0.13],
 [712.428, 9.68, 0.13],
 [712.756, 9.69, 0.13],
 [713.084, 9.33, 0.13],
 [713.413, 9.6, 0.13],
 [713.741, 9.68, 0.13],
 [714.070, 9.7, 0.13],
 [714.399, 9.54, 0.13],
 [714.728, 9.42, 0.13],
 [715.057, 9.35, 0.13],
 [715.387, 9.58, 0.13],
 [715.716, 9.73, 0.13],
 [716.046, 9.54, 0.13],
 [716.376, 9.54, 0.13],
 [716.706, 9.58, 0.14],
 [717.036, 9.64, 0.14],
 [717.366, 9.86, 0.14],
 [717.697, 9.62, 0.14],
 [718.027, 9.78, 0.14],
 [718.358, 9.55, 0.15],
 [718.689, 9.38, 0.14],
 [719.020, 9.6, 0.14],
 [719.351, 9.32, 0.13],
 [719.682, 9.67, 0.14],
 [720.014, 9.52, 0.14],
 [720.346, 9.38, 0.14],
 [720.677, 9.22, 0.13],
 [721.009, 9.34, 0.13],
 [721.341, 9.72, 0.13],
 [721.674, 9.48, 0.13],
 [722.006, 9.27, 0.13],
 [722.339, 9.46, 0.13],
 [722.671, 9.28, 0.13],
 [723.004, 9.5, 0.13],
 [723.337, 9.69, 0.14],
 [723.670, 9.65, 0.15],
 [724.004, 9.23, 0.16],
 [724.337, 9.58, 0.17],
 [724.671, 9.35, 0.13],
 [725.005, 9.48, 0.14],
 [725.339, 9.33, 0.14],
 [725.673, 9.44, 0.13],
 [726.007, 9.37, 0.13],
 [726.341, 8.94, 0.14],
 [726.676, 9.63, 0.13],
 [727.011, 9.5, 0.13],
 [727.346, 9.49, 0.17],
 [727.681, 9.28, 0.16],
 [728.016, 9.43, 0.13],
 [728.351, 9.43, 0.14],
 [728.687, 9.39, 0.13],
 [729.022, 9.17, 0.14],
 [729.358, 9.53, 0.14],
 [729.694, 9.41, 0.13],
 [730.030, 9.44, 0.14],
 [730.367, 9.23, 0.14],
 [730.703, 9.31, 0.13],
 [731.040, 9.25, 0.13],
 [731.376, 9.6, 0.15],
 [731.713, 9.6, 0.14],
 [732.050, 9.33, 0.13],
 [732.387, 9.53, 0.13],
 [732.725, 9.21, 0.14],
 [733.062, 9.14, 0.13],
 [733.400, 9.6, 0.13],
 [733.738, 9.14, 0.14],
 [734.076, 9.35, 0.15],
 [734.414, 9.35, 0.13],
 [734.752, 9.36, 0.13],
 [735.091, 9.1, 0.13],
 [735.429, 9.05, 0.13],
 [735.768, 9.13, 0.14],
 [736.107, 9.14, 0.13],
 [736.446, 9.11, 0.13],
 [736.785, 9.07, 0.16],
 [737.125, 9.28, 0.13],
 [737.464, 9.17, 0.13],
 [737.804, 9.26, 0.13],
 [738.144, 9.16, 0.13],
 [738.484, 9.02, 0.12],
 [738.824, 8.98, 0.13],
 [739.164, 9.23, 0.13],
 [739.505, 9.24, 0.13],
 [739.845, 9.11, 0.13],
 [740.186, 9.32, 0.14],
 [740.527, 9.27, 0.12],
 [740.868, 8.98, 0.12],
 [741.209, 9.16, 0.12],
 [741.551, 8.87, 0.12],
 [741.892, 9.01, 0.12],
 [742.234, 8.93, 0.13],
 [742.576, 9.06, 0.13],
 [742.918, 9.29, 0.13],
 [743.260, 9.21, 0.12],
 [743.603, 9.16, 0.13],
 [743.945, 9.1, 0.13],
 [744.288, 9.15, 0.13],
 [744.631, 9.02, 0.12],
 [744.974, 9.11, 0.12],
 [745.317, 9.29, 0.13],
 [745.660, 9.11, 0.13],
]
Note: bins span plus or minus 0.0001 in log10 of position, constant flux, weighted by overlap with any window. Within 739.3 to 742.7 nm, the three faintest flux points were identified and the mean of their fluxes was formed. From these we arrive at 8.9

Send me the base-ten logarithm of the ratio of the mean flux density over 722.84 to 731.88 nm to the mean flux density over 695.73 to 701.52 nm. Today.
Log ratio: -0.024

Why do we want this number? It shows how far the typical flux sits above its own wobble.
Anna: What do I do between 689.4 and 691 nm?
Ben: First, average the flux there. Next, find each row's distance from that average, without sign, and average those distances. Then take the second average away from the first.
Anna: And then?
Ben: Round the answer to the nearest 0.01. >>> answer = 9.96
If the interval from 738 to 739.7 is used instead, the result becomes 9.03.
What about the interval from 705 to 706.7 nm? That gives 9.60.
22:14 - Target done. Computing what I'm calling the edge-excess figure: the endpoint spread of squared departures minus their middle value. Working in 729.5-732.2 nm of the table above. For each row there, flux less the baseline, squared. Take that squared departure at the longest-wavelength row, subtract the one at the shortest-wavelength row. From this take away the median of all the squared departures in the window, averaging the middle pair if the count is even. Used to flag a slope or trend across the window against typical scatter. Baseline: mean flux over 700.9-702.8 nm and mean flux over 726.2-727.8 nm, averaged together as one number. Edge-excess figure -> -0.01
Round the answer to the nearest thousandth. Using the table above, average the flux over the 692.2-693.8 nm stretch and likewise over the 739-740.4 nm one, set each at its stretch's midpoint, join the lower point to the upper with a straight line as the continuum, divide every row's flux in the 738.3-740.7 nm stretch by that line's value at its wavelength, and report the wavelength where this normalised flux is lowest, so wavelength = 738.824 nm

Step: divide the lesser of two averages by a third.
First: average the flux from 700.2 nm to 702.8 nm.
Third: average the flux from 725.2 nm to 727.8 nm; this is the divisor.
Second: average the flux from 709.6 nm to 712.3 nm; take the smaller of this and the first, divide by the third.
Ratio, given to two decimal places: 1.04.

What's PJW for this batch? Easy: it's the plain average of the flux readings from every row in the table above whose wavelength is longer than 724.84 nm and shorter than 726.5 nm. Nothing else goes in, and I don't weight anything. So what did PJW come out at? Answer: 9.3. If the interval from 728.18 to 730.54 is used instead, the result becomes 9.4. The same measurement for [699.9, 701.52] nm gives 9.9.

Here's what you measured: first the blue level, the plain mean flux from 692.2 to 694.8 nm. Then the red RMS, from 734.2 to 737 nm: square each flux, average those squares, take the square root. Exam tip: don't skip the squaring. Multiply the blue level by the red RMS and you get 92.4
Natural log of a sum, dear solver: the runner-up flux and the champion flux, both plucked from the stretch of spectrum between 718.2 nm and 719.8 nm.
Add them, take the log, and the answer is 2.96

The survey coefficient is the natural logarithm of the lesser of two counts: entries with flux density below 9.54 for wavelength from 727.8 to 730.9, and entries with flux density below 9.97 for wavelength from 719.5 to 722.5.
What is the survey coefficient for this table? 2.20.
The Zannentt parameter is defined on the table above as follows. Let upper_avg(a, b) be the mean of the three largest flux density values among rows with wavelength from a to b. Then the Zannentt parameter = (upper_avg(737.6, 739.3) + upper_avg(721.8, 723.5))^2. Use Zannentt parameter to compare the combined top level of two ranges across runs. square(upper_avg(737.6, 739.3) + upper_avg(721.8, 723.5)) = 352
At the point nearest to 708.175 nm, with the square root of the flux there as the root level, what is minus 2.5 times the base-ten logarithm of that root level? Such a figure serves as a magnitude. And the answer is -1.24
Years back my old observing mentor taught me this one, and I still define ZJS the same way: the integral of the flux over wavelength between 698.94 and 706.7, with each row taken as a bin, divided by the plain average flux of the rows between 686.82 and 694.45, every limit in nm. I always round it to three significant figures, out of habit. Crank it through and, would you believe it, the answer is 7.53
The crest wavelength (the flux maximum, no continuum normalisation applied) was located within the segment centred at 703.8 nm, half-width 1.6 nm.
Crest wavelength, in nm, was 703.948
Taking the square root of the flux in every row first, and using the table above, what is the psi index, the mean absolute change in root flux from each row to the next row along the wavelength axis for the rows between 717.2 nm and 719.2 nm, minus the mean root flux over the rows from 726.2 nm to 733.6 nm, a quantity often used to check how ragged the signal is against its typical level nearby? -3.03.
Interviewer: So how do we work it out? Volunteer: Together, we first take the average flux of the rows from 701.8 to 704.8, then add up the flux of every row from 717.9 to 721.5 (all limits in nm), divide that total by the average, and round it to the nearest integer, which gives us 11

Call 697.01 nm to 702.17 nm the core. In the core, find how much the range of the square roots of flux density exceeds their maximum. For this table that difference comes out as -3.09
